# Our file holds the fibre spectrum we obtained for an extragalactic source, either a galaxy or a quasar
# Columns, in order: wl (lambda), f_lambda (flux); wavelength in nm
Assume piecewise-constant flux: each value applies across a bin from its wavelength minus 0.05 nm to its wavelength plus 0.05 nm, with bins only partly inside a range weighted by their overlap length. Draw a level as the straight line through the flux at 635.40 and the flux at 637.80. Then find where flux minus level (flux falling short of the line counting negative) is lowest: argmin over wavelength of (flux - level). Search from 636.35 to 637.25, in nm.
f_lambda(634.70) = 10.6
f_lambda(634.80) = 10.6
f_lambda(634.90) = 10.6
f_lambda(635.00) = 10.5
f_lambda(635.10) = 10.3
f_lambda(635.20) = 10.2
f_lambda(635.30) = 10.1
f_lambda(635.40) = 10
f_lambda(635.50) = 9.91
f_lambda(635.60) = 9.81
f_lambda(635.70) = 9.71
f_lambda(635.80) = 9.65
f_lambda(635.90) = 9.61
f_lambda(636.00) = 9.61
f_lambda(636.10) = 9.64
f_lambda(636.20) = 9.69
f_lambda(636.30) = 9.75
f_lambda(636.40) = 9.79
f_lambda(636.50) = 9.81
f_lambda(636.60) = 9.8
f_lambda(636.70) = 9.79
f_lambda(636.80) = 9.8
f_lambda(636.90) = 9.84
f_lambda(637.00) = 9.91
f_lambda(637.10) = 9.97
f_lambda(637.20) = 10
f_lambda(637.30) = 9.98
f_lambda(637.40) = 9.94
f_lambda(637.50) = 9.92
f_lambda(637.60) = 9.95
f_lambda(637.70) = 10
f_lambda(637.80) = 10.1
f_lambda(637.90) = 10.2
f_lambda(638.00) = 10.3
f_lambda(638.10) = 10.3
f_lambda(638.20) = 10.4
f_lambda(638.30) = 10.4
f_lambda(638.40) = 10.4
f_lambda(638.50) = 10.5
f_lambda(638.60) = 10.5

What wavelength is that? 636.70 nm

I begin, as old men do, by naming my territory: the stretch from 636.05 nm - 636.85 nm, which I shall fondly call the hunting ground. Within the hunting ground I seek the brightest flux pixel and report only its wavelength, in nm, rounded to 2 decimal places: 636.50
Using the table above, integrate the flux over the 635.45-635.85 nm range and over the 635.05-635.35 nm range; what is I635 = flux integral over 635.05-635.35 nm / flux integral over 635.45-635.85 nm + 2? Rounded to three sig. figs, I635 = 2.78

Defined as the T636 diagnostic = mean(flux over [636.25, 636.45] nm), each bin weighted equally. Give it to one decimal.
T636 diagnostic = 9.8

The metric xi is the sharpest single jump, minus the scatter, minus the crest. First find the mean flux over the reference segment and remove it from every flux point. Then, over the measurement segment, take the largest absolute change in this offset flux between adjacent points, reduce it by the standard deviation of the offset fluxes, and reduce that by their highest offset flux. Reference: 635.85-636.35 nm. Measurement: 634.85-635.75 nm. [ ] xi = -1.0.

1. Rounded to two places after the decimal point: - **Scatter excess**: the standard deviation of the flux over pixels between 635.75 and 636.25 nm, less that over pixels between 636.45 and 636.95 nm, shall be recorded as 0.01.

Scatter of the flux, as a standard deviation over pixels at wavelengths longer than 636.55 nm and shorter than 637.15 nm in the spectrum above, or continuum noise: 0.07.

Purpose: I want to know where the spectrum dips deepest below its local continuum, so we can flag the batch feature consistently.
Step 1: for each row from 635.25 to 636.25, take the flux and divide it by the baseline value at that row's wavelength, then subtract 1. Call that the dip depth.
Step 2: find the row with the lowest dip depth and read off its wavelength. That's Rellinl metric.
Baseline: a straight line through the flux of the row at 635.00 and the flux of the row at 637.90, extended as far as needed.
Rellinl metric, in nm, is 635.90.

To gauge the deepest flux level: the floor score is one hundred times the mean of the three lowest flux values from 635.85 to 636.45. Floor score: 962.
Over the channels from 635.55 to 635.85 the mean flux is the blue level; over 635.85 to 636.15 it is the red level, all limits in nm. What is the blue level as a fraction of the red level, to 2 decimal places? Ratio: 1.01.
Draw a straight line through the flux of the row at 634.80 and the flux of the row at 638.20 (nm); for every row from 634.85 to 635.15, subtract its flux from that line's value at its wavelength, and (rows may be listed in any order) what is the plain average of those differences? 0.1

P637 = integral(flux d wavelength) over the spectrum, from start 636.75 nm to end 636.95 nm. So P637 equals 1.96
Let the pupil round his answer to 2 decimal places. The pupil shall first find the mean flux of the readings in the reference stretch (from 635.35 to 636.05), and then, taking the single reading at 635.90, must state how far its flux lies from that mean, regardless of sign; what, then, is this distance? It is 0.15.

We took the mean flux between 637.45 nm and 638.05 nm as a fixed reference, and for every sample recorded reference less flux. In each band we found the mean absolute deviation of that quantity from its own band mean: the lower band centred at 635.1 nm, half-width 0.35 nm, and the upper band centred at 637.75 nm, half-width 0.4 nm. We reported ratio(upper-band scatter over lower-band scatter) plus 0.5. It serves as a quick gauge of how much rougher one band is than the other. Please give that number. 1.2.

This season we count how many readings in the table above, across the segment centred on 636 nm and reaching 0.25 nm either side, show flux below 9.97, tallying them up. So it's 5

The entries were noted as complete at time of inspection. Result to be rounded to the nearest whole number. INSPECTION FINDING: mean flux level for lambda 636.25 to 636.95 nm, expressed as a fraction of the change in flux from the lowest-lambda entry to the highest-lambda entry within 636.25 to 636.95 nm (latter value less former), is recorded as 109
